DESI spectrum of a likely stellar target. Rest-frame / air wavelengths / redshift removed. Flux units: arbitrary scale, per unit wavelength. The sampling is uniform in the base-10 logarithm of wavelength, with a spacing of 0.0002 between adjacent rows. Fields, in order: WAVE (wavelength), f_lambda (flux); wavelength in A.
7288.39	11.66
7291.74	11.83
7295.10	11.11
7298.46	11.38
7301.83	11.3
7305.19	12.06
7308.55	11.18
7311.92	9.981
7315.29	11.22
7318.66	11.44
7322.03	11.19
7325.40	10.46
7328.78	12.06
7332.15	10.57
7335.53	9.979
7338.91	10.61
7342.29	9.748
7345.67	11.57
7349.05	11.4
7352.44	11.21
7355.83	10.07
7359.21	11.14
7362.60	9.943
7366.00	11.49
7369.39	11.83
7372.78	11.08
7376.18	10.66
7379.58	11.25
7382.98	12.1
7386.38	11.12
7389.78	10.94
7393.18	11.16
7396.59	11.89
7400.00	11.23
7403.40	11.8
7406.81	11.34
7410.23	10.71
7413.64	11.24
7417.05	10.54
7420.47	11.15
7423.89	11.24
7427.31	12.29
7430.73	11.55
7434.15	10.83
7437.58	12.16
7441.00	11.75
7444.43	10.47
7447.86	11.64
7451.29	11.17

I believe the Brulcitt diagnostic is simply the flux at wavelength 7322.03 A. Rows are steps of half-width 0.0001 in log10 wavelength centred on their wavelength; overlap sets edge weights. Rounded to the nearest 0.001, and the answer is 11.190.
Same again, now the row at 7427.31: 12.290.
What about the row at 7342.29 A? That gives 9.748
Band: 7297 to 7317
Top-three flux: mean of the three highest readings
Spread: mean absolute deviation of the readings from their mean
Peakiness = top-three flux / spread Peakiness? 28.6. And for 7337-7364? 18.4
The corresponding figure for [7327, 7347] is 16.2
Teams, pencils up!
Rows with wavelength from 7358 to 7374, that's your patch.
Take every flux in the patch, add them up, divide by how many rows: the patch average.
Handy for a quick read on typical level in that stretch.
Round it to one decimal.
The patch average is 11.1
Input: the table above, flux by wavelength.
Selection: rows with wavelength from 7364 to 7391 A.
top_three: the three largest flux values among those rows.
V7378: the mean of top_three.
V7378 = 11.81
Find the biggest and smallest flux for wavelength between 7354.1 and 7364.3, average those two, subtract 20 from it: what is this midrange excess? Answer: -9.5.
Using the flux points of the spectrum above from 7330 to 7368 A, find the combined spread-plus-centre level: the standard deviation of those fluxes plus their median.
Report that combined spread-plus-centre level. 11.3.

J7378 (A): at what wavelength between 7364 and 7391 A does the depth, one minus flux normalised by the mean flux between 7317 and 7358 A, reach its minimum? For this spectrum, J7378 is 7382.98 A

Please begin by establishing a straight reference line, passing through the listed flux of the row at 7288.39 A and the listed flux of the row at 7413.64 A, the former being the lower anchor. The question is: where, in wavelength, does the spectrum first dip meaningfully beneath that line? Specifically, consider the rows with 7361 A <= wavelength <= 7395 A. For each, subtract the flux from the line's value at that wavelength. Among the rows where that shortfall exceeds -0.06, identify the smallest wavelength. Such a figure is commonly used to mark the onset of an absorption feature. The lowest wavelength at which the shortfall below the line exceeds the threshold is 7362.60 A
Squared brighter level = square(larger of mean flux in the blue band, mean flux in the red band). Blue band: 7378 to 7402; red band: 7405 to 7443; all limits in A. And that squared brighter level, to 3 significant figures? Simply 130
